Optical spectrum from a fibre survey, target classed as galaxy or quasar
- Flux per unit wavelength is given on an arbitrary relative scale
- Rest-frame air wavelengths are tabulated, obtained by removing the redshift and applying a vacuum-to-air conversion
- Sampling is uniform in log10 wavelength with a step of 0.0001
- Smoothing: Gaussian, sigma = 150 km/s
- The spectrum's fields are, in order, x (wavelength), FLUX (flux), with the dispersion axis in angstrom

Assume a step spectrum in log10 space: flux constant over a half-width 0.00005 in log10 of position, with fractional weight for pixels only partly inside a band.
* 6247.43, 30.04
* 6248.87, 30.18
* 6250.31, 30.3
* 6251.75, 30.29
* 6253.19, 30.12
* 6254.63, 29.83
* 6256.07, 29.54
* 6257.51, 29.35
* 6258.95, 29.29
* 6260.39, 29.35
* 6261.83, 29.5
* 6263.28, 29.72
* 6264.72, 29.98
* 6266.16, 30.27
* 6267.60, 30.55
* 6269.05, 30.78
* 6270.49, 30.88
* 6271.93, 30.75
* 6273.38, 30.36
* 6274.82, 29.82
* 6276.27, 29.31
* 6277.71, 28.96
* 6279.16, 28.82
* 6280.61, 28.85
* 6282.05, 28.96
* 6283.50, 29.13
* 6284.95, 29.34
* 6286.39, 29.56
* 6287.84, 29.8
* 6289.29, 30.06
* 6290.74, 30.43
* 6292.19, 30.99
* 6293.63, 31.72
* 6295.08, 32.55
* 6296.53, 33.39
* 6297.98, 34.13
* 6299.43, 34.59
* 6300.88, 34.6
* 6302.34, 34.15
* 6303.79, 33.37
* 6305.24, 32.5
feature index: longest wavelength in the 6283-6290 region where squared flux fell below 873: 6284.95 angstrom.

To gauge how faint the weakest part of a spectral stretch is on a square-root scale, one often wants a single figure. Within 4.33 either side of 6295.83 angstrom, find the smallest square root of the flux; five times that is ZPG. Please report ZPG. 27.8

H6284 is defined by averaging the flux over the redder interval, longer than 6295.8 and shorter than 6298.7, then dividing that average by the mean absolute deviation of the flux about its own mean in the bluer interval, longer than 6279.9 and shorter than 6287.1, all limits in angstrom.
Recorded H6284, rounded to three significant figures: 150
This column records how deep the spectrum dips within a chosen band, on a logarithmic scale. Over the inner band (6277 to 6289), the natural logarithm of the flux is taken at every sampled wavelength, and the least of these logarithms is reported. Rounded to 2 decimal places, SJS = 3.36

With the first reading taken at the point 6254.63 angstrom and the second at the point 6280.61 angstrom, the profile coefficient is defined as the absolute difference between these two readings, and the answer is 1.0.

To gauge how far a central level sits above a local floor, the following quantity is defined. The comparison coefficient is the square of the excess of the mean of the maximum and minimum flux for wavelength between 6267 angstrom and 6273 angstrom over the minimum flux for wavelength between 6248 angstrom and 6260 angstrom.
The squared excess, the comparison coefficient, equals 2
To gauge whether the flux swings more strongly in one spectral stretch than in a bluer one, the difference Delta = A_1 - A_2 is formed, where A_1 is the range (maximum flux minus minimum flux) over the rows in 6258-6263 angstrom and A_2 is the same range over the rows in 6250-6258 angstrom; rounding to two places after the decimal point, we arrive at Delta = -0.74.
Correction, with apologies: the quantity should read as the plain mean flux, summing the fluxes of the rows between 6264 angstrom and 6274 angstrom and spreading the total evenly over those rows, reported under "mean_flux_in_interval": 30.5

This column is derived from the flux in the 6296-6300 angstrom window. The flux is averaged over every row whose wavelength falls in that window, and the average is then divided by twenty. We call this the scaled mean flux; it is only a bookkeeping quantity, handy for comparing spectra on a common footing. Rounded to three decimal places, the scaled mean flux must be 1.702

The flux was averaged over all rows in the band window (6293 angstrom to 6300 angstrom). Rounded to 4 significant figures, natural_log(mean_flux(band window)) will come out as 3.505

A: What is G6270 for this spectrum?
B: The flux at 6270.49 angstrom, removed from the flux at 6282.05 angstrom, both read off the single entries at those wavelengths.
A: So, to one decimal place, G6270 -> -1.9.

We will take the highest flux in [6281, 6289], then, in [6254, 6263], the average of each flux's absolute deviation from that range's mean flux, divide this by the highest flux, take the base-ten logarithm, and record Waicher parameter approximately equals -2.31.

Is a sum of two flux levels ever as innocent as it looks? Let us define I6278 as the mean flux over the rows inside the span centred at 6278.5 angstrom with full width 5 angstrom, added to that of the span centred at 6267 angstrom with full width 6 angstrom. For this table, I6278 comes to 59.4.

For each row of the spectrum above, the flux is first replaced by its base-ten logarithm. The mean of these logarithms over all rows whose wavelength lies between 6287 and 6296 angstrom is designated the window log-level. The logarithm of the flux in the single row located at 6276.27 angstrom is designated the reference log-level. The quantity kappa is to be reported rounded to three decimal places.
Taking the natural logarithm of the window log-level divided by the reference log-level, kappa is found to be 0.016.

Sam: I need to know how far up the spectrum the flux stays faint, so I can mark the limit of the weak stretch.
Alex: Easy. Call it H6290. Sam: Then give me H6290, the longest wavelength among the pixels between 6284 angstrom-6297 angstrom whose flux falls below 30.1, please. 6289.29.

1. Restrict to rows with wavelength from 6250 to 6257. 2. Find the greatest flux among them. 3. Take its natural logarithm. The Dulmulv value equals 3.411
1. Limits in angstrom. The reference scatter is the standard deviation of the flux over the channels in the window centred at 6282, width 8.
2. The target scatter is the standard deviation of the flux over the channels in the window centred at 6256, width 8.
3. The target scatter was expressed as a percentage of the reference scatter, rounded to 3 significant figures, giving 161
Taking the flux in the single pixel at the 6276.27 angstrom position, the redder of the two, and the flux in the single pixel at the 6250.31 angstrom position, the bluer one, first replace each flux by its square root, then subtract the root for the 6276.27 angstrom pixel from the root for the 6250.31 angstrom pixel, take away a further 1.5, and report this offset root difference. -1.41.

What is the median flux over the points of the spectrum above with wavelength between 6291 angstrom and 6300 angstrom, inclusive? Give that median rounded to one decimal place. 33.0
